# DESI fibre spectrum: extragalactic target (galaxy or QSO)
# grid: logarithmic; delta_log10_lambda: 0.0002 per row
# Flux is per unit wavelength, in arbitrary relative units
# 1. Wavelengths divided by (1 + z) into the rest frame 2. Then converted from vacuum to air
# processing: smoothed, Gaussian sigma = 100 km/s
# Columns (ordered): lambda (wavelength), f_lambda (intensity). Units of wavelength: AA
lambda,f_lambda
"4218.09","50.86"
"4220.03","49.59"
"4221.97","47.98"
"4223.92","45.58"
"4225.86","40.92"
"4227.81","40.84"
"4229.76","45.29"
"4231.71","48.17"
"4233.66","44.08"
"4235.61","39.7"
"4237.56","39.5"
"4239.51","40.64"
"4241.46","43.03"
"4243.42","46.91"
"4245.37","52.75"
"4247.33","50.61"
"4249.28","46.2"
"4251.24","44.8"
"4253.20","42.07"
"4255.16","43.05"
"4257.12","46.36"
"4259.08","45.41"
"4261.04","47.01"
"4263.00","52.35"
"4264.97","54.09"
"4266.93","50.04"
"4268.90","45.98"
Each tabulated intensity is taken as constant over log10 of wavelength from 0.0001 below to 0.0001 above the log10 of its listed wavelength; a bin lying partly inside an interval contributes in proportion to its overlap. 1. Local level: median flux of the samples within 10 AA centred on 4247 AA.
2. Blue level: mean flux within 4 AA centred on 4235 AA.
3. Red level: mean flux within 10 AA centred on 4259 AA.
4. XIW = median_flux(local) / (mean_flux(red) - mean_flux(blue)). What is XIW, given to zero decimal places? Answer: 9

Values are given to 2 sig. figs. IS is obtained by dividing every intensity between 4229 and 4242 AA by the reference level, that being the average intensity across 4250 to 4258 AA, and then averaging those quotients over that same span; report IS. 0.97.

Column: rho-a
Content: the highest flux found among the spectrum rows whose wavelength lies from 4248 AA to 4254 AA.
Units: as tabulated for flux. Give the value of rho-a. 46.2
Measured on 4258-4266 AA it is 54.09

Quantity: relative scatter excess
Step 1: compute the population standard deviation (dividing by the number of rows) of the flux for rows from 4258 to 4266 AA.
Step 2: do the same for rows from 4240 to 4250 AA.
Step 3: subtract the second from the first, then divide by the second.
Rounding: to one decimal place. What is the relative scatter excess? 0.1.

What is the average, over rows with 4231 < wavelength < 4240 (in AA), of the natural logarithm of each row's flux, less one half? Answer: 3.24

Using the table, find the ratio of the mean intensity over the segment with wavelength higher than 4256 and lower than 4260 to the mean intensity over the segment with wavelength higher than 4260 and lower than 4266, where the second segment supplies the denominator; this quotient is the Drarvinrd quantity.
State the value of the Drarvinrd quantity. 0.90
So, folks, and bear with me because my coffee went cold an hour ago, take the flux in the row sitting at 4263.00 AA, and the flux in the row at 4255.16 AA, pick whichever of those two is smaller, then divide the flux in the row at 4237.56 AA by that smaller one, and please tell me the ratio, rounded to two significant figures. 0.92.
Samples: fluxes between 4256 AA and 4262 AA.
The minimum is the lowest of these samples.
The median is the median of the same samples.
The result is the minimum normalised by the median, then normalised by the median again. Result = 0.0211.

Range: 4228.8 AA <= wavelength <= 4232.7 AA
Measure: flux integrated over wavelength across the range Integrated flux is 182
